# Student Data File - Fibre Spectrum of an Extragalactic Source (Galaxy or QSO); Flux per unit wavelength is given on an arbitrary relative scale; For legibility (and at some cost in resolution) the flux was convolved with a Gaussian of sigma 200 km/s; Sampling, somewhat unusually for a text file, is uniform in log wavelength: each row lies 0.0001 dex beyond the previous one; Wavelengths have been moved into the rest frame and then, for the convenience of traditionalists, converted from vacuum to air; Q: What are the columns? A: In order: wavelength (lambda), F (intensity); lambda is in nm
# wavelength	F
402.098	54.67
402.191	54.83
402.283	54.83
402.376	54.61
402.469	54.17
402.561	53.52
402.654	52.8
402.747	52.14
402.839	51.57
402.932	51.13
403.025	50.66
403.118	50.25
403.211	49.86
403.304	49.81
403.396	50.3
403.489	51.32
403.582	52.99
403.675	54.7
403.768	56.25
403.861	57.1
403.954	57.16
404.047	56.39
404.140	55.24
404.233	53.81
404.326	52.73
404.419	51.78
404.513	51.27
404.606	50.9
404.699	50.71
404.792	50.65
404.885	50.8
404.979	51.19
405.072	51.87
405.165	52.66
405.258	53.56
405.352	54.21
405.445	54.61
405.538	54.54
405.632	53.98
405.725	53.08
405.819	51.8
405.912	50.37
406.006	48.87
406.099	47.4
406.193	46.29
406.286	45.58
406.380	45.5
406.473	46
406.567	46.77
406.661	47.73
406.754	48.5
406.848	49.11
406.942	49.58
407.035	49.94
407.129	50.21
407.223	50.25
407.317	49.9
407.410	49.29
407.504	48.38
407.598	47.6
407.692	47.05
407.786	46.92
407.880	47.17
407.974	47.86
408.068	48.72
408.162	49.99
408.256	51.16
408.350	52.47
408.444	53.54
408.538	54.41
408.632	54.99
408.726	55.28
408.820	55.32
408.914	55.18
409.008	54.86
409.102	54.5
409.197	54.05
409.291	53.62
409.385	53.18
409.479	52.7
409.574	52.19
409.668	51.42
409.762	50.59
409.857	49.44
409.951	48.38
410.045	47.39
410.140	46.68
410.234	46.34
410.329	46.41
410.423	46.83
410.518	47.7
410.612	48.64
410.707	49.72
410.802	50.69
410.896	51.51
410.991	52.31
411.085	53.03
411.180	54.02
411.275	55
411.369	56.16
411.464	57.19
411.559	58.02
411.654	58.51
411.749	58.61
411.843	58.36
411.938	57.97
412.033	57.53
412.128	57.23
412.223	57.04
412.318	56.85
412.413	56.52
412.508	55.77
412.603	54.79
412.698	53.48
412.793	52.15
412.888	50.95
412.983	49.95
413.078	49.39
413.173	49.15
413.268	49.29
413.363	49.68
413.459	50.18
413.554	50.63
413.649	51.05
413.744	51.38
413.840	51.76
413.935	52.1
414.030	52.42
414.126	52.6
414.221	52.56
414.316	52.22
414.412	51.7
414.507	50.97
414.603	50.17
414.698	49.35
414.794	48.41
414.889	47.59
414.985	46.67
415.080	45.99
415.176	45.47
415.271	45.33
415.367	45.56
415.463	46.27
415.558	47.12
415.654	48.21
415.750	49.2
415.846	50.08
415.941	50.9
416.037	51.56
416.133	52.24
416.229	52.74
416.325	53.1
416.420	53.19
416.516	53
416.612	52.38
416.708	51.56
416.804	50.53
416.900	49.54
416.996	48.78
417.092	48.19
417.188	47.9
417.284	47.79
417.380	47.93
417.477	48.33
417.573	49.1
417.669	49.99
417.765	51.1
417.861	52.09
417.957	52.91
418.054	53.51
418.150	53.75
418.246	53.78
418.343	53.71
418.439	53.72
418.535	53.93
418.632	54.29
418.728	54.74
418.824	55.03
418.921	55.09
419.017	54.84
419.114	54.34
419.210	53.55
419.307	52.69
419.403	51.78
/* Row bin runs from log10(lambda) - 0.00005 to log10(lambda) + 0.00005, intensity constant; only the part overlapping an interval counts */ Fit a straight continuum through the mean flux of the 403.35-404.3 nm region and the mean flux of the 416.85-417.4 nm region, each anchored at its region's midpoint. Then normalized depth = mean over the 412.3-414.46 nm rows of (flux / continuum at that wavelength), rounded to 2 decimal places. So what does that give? 1.04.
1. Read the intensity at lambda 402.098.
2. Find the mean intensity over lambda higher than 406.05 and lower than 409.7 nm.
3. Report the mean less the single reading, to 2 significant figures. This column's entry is -4.3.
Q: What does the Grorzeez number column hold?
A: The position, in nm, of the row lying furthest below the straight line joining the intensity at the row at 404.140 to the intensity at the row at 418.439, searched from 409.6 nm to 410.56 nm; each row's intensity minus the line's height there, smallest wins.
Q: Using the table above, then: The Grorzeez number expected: 410.234 nm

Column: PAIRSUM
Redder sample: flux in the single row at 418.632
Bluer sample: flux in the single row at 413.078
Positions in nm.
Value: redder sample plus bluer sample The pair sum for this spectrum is 104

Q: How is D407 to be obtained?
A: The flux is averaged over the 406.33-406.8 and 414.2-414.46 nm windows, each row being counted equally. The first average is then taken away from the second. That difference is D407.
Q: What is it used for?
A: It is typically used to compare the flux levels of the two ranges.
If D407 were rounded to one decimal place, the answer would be 5.3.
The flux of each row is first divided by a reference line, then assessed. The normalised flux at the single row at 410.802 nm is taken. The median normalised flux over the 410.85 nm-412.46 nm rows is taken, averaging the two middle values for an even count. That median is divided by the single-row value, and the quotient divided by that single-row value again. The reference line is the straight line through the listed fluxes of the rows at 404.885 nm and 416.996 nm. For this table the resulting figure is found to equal 1.11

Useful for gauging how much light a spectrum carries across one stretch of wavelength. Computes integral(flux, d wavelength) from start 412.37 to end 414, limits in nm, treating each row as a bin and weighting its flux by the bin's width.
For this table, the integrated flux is 84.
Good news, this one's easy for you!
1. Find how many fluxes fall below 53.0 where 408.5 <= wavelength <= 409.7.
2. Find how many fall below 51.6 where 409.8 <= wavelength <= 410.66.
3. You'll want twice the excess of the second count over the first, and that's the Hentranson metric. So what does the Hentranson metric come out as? 12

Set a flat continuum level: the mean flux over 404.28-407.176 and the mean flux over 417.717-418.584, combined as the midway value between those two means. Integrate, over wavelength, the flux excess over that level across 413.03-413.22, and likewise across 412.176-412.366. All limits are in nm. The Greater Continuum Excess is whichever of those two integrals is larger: 1.0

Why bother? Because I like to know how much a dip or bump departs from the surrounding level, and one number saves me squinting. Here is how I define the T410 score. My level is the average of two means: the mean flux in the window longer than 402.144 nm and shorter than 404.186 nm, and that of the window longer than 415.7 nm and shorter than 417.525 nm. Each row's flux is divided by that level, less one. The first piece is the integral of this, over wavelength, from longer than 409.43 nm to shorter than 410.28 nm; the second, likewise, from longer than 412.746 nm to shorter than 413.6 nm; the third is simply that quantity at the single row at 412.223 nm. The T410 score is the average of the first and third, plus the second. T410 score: 0.00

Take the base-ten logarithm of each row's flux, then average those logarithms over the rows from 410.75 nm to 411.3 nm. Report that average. 1.72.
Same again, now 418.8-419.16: 1.74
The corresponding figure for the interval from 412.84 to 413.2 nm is 1.70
